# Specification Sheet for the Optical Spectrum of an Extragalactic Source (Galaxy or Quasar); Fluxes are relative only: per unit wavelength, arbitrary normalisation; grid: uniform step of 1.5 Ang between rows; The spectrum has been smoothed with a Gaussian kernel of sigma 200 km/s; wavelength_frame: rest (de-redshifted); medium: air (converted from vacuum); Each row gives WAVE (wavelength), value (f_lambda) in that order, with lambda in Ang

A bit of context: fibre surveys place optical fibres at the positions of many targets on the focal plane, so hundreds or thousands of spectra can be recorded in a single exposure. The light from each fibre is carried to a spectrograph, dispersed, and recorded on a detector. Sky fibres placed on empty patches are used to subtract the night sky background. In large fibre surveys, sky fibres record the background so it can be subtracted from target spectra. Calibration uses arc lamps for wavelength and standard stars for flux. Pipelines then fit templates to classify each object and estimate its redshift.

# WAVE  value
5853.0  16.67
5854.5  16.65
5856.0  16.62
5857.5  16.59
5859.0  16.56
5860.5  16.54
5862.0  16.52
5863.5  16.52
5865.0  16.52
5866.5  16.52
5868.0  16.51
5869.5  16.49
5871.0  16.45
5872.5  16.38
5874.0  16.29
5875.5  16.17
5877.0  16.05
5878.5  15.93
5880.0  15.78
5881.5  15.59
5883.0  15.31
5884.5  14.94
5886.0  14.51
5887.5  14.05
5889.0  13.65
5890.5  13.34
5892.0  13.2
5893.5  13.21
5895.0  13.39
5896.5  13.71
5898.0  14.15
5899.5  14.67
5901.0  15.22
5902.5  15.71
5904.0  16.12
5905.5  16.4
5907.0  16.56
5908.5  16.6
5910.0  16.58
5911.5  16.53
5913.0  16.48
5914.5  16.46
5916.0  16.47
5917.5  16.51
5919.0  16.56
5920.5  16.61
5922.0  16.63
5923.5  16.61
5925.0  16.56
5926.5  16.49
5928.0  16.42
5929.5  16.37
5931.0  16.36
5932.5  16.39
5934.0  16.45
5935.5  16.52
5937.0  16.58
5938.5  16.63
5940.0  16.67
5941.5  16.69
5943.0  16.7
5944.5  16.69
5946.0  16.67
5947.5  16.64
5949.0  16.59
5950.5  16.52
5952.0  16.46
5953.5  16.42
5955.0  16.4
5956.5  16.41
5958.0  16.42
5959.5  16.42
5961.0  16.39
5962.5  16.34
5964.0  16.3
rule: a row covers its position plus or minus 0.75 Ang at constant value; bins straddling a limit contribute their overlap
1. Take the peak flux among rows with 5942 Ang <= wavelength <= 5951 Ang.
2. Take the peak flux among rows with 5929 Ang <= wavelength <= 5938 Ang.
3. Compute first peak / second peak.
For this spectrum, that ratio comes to 1.01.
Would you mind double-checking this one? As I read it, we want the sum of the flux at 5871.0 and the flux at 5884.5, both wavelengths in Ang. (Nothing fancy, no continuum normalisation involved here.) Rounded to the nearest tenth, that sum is 31.4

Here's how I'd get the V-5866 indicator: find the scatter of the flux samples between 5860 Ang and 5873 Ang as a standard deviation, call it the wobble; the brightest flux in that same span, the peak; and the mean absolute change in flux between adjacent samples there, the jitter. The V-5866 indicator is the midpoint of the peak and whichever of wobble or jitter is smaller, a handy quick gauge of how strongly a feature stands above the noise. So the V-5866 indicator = 8.28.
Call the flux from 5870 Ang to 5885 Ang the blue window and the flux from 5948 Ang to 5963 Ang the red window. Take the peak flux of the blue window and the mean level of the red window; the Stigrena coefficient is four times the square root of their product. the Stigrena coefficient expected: 65.8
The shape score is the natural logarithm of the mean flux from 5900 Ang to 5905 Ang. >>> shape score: 2.75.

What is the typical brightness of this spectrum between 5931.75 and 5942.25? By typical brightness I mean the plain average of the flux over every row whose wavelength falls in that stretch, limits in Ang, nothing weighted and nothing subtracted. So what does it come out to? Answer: 16.56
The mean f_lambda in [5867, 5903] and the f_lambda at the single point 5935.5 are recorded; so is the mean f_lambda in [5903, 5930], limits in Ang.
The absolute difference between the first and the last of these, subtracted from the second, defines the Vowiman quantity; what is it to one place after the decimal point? 15.1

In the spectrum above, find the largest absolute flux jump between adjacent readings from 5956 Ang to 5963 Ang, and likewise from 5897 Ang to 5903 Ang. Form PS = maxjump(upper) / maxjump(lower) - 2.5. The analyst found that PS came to -2.4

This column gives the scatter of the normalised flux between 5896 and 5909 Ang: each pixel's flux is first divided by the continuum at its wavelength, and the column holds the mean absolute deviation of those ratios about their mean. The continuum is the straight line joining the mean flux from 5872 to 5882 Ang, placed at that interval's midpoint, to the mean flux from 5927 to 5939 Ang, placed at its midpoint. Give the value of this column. 0.055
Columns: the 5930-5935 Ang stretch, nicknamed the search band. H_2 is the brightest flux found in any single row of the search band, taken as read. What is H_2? 16.45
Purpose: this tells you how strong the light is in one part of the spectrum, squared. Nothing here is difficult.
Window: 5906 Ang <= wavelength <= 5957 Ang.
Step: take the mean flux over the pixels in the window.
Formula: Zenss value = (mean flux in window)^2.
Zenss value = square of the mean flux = 273.4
